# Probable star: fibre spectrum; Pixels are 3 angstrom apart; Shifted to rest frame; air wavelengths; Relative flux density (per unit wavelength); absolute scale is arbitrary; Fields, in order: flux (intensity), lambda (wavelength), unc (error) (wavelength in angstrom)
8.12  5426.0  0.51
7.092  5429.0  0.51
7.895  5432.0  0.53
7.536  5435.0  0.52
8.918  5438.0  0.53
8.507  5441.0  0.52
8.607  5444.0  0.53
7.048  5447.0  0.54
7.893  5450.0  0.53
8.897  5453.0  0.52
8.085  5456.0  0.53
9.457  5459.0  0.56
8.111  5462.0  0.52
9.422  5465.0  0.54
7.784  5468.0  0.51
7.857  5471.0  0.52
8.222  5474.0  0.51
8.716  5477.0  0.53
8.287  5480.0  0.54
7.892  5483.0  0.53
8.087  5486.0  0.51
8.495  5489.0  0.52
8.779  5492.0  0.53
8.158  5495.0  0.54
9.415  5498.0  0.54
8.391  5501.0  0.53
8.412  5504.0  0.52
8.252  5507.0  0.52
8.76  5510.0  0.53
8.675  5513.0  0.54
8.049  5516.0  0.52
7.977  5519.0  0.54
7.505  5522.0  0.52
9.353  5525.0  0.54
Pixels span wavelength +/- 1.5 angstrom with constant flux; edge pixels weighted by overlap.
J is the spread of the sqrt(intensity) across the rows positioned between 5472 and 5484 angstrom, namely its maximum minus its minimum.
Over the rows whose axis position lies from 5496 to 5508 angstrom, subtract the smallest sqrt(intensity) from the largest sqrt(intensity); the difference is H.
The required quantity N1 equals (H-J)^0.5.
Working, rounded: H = 0.196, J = 0.14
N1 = 0.23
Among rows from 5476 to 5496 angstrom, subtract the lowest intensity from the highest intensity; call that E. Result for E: 0.9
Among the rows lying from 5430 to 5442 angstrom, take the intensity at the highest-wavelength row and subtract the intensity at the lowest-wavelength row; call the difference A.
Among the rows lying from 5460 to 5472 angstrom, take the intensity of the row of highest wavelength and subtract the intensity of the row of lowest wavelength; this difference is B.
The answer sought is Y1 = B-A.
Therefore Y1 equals -0.87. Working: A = 0.6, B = -0.3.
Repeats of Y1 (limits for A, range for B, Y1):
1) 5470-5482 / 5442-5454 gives -0.14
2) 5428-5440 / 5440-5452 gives -2.44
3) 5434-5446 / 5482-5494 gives -0.18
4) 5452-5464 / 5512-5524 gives -0.38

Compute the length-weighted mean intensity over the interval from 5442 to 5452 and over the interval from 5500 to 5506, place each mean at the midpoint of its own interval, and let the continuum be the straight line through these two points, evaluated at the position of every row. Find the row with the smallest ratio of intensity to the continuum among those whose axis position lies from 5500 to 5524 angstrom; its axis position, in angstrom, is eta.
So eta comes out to 5522.0 angstrom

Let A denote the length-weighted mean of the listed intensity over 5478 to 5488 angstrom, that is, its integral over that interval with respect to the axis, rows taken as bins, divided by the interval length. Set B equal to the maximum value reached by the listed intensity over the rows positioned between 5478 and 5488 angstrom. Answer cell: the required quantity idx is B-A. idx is 0.15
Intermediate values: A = 8.1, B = 8.287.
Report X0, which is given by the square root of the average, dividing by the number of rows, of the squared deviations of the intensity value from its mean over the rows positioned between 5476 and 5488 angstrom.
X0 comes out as 0.31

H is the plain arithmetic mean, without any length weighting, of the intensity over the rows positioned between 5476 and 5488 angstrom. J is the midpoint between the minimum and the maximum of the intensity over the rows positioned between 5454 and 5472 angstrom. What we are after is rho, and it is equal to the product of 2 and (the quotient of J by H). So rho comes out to 2.09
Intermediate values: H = 8.2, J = 8.6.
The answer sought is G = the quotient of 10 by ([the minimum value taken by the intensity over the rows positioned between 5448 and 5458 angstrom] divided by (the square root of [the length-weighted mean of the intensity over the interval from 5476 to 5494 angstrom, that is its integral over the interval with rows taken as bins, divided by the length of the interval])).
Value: 3.66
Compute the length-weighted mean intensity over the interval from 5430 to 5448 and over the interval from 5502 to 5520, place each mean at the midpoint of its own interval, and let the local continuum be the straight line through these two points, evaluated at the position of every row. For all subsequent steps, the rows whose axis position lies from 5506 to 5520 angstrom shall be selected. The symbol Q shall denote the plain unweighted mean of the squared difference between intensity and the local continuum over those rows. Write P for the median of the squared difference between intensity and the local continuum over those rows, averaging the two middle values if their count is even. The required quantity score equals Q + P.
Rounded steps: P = 0.11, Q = 0.11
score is 0.22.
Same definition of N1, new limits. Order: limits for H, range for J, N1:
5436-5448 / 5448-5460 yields 0.26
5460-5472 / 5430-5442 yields 0.20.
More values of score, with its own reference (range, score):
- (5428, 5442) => 0.71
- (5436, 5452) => 0.72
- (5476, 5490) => 0.14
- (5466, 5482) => 0.23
